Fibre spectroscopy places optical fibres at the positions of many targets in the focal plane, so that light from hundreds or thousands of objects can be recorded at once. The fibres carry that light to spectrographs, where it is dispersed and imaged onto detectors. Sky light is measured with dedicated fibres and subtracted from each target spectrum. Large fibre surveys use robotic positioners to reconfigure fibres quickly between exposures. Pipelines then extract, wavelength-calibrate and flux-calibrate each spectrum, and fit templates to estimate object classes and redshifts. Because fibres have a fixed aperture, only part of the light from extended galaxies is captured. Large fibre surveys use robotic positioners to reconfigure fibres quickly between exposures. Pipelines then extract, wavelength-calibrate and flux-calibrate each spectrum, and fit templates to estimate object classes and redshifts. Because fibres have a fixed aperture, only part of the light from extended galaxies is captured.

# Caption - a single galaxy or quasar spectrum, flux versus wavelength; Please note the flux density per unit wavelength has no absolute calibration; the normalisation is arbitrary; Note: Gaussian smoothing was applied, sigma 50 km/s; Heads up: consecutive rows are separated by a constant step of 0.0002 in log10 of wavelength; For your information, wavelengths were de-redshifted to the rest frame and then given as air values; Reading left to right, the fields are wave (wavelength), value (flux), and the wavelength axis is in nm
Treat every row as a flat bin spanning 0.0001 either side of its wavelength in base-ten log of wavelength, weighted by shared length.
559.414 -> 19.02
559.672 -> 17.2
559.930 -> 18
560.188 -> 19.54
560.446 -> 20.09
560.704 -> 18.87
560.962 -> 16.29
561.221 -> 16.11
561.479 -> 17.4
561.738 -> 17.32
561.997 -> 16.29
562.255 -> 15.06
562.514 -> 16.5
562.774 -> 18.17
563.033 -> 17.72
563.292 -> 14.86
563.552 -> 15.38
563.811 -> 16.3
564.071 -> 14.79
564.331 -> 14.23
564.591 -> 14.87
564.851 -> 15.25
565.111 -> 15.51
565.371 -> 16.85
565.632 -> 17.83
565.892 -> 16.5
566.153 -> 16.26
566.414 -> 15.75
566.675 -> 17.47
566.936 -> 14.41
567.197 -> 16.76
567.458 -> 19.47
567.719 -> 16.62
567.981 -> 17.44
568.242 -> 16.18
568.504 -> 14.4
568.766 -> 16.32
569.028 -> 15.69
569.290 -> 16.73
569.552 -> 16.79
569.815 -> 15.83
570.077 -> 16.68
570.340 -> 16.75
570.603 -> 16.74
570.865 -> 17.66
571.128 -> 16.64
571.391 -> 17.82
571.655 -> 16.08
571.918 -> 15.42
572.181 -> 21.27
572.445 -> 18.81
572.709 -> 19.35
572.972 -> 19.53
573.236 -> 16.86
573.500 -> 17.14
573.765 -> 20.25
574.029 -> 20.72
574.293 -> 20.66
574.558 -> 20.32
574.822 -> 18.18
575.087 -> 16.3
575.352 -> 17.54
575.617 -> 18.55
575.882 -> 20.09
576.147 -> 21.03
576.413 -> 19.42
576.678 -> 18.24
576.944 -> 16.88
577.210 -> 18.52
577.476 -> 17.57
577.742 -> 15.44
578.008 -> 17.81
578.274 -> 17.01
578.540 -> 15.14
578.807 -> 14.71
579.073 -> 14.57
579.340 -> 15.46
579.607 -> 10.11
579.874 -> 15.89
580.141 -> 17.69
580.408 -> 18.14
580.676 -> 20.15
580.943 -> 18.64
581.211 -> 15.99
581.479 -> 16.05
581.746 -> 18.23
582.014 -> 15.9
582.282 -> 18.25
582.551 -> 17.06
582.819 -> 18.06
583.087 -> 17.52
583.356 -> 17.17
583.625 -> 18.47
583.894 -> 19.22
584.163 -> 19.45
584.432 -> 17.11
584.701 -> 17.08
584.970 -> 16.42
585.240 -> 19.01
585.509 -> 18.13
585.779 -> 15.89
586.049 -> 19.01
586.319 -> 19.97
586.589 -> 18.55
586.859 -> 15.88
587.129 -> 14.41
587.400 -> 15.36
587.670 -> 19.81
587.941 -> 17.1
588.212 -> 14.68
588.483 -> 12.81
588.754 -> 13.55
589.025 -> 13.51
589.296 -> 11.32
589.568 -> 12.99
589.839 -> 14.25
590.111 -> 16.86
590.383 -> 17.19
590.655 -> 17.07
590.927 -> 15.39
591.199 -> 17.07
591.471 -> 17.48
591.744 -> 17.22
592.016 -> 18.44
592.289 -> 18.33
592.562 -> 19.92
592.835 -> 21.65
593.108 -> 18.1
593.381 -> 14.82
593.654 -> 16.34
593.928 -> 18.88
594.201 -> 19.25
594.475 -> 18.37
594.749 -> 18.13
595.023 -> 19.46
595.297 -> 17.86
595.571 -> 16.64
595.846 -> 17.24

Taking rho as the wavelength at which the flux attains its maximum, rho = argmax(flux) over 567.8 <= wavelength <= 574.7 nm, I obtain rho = 572.181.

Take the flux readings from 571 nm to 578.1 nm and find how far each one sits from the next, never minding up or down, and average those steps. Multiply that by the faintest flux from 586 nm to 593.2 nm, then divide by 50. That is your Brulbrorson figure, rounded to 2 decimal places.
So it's 0.34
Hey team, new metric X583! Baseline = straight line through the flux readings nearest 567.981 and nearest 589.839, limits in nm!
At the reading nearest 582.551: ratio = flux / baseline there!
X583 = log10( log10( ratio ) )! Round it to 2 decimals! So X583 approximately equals -1.33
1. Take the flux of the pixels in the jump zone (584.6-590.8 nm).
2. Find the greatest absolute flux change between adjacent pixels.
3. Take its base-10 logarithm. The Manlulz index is 0.65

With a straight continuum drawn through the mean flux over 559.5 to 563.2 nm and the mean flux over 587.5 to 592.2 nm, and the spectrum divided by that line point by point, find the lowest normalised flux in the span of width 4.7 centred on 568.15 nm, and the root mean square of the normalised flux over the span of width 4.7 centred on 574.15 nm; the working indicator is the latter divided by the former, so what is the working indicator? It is 1.36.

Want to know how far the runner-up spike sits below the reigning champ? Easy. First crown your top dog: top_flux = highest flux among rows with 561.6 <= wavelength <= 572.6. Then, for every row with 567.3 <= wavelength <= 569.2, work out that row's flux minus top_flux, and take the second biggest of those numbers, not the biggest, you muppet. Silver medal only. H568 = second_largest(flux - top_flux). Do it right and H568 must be -3.8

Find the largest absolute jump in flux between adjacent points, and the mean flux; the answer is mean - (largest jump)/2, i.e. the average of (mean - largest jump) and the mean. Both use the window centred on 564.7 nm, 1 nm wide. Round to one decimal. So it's 14.6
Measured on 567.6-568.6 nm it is 15.3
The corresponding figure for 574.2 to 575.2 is 17.8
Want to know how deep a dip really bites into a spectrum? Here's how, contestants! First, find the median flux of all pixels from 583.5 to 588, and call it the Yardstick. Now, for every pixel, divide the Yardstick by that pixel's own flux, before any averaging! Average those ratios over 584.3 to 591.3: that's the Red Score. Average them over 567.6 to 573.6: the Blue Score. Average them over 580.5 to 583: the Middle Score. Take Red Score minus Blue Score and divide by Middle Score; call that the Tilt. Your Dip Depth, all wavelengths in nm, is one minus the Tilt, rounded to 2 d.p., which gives 0.93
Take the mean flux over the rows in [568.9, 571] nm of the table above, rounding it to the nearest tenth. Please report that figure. 16.6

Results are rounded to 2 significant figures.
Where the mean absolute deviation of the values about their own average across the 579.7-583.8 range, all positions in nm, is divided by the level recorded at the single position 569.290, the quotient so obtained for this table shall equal 0.058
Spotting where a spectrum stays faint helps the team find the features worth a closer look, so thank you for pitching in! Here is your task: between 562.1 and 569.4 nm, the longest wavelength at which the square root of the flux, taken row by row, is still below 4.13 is 569.290 nm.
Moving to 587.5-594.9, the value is 593.654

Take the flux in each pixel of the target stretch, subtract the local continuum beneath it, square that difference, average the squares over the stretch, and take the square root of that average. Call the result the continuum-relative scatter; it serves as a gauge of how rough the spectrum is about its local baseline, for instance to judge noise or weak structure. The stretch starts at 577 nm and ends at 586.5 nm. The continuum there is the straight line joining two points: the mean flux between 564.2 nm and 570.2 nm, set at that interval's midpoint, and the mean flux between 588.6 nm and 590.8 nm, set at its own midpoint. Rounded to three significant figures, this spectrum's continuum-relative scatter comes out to 2.81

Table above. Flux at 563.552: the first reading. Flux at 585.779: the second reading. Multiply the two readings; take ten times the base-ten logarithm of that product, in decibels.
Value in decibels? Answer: 23.9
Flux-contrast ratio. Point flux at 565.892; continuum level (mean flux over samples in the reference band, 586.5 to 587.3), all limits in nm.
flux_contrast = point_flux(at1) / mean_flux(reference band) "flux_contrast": 1.0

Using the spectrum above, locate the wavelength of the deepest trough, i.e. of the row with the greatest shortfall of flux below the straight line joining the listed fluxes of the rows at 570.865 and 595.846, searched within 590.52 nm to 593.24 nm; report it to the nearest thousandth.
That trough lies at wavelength 590.927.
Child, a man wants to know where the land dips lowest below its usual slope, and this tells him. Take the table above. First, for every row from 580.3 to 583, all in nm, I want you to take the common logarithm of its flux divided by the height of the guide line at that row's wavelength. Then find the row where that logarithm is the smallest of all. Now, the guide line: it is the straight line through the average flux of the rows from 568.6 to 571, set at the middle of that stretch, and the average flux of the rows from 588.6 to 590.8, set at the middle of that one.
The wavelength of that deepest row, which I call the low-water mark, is 582.014 nm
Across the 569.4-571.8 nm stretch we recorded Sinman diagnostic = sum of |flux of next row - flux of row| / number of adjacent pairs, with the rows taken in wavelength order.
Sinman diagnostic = 0.84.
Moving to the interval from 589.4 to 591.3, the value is 1.28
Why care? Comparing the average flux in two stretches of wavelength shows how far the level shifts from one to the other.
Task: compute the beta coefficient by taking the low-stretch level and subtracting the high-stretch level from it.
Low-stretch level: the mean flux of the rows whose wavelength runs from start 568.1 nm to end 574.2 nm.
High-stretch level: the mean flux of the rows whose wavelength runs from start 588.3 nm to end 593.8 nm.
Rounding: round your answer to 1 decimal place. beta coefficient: 1.2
